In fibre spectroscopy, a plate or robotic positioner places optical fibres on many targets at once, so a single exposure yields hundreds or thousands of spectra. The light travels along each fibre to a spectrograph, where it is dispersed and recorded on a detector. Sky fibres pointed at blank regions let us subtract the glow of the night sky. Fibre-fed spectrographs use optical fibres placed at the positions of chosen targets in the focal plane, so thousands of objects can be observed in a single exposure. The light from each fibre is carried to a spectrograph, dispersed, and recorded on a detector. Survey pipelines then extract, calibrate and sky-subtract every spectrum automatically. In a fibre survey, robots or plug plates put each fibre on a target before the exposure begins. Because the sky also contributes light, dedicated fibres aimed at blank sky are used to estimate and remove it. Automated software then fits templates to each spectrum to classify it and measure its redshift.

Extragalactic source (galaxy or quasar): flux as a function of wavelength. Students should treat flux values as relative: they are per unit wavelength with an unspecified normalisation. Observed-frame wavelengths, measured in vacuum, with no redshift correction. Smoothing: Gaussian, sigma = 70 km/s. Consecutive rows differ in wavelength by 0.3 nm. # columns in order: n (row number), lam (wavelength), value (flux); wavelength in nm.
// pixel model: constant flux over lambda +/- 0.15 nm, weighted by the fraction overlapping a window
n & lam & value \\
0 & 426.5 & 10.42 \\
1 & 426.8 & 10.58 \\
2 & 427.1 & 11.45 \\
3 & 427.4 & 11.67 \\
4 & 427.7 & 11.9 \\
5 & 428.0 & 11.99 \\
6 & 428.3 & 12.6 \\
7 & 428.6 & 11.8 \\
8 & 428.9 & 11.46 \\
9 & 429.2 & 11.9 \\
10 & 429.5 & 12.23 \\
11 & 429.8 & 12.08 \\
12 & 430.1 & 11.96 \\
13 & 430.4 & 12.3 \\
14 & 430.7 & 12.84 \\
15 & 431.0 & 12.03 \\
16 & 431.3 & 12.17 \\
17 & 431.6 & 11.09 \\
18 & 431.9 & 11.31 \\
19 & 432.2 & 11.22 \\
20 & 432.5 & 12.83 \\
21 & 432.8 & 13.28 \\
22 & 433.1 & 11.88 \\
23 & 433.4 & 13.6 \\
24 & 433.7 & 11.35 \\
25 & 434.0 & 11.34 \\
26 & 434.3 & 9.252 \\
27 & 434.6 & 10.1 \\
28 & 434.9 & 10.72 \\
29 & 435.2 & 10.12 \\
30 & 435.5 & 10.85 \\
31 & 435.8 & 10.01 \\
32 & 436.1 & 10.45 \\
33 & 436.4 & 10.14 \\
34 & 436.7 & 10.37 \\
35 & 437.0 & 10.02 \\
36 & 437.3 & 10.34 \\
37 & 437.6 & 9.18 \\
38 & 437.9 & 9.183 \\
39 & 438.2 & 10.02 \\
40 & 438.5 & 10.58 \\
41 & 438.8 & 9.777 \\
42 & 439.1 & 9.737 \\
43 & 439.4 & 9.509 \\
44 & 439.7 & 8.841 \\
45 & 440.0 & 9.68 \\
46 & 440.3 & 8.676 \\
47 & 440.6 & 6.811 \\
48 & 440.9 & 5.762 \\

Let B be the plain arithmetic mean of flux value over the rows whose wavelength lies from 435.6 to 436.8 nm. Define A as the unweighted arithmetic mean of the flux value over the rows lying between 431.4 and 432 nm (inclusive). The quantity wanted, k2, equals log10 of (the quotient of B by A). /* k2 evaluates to -0.04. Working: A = 11.2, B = 10.2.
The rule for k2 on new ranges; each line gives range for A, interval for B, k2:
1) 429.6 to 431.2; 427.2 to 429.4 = -0.01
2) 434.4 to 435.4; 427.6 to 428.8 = 0.07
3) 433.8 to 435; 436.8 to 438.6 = -0.02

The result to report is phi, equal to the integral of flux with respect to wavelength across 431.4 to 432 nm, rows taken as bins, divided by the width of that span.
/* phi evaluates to 11.3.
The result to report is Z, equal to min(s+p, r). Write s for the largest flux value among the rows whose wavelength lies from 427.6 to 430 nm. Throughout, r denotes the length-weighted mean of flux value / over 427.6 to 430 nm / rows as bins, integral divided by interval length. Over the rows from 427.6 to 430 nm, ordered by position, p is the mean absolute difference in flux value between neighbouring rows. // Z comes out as 12.00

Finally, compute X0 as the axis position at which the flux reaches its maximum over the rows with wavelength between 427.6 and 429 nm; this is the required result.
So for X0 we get 428.3 nm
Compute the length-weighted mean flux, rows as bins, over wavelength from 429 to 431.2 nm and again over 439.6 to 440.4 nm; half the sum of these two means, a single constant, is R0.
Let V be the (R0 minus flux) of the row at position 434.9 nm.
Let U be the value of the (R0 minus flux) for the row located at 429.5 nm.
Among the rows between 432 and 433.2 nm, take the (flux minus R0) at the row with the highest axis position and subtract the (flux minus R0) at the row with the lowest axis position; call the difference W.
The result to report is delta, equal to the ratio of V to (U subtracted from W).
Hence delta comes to 0.0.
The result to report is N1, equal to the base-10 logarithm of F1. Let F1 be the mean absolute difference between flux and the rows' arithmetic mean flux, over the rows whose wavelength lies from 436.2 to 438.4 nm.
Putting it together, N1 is -0.39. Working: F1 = 0.41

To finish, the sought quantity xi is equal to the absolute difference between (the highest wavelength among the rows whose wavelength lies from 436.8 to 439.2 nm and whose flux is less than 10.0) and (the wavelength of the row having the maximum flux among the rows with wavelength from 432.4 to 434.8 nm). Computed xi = 5.70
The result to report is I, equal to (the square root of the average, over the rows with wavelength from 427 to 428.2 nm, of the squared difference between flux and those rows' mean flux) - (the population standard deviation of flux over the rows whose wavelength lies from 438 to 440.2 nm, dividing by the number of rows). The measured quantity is -0.3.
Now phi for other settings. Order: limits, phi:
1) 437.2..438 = 9.5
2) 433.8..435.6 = 10.4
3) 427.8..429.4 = 12.0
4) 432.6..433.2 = 12.7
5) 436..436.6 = 10.3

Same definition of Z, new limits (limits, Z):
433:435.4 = 11.02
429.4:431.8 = 12.07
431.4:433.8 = 12.09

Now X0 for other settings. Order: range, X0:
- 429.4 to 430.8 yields 430.7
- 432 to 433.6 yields 433.4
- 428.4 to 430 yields 429.5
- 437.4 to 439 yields 438.5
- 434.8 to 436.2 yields 435.5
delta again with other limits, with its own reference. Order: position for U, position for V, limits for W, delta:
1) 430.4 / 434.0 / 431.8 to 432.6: -0.2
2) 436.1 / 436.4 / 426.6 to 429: 0.7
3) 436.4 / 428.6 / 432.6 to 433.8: 0.5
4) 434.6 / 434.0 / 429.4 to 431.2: 0.9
